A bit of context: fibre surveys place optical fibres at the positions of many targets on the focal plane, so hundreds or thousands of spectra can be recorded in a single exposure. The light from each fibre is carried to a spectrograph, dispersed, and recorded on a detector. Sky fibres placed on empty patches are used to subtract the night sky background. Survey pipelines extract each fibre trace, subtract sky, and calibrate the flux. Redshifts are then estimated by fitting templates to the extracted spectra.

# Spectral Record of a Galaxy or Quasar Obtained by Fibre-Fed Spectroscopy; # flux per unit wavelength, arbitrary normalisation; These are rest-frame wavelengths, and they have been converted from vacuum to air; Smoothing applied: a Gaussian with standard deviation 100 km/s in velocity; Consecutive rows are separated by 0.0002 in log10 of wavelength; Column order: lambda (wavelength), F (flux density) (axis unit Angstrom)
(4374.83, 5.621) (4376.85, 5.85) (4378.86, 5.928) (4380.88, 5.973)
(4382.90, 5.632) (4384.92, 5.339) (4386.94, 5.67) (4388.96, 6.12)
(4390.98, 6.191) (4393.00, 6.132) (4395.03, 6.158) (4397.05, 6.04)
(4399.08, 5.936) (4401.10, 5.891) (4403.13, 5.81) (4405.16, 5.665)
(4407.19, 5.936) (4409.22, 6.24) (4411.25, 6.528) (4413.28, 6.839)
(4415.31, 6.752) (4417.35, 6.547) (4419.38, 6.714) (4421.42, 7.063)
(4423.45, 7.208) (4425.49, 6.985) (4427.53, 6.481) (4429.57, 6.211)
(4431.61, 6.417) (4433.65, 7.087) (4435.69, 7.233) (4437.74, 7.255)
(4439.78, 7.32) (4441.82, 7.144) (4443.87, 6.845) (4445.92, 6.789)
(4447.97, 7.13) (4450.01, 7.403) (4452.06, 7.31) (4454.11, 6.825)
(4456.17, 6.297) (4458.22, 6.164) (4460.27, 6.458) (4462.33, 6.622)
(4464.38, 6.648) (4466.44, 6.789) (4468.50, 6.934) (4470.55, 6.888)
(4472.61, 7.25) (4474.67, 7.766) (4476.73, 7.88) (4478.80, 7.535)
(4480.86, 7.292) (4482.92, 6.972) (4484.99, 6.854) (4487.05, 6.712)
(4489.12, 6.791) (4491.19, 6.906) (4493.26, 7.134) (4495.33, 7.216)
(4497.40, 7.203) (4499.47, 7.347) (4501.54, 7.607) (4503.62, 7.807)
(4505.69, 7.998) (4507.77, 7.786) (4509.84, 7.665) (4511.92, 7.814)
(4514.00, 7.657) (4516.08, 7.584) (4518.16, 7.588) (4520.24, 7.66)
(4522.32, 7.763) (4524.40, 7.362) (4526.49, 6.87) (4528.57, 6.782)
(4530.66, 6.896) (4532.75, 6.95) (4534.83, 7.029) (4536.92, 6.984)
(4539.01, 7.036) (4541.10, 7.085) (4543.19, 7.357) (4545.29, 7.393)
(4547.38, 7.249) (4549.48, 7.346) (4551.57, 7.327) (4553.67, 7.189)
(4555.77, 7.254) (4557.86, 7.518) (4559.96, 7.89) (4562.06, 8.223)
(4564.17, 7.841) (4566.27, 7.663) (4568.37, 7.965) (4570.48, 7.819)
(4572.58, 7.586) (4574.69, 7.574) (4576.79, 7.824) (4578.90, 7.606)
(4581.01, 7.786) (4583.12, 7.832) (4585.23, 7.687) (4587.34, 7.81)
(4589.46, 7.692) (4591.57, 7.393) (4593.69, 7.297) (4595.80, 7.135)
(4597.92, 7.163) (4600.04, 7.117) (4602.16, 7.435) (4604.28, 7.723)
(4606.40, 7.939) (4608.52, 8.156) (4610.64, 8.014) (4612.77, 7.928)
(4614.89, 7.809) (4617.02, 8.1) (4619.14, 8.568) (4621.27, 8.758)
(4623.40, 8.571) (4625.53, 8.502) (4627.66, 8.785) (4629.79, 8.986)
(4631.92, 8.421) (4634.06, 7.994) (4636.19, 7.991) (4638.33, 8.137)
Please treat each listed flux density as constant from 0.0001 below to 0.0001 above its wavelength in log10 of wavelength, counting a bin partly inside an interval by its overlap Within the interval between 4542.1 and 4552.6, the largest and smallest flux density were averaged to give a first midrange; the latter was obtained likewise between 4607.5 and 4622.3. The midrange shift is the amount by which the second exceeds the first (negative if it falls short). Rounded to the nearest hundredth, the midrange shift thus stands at 0.96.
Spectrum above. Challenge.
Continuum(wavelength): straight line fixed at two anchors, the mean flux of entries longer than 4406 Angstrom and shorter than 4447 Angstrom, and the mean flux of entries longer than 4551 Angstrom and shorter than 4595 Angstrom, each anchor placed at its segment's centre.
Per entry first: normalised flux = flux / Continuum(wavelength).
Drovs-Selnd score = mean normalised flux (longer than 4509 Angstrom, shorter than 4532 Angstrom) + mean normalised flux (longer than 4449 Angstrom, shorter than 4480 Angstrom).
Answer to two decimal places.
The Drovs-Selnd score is 2.01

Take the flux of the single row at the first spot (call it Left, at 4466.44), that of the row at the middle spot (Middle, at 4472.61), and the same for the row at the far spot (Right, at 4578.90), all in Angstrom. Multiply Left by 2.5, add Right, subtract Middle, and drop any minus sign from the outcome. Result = 17.3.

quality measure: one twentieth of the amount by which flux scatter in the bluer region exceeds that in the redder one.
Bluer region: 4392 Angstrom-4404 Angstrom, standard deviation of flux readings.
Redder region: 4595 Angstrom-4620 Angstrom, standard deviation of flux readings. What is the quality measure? -0.016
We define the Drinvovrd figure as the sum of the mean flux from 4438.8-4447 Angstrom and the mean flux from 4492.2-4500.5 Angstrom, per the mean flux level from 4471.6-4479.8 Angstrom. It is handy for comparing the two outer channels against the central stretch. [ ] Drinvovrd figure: 1.87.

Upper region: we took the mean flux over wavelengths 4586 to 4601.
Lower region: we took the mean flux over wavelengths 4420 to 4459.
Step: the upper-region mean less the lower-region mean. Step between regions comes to 0.47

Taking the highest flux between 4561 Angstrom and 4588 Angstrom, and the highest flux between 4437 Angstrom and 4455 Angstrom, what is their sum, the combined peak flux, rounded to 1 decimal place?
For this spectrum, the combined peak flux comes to 15.6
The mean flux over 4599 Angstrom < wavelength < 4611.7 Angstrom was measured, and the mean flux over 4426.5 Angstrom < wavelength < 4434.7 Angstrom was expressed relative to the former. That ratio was 0.85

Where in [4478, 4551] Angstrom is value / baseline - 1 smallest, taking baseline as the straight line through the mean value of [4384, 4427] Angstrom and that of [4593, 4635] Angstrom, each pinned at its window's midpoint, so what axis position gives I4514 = 4528.57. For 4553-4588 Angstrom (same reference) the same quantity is 4553.67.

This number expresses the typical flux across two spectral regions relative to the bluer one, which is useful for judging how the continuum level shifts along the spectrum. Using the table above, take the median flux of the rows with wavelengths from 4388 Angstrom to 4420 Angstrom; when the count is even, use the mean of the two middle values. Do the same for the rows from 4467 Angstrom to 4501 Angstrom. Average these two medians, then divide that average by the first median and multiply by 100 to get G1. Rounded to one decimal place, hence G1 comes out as 108.3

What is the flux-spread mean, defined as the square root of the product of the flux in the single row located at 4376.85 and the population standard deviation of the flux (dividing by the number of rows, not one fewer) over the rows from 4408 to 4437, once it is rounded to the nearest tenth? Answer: 1.4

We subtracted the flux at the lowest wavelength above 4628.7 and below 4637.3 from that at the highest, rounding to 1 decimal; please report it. -1.0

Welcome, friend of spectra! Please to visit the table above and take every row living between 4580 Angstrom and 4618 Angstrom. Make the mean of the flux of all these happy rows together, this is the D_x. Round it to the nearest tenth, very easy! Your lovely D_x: 7.7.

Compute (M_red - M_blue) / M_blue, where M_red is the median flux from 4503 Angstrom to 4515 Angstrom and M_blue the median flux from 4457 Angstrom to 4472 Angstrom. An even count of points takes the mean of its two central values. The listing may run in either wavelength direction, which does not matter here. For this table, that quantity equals 0.17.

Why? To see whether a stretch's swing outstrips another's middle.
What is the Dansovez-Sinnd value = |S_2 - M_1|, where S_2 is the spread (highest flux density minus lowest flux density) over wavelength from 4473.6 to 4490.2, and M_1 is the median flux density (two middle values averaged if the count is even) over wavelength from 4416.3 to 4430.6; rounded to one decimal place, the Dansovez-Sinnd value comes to 5.5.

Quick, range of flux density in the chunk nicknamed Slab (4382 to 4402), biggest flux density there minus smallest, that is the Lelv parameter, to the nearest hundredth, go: 0.85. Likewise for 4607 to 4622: 0.95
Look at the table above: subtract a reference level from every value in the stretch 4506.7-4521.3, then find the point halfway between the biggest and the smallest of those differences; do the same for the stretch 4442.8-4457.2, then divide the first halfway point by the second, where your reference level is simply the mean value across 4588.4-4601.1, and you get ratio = -0.9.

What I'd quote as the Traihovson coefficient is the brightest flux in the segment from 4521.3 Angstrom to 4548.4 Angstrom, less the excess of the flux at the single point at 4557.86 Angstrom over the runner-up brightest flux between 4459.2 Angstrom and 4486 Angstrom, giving 8.01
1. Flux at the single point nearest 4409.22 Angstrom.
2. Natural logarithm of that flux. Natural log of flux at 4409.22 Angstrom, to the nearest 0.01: 1.83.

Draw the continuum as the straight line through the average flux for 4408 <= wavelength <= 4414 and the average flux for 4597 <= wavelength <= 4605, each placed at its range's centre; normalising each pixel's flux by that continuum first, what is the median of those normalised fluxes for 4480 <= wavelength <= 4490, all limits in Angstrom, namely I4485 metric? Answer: 1.00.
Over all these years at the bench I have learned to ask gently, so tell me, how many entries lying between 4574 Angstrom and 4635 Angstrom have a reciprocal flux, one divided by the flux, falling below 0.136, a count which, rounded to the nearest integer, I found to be 25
